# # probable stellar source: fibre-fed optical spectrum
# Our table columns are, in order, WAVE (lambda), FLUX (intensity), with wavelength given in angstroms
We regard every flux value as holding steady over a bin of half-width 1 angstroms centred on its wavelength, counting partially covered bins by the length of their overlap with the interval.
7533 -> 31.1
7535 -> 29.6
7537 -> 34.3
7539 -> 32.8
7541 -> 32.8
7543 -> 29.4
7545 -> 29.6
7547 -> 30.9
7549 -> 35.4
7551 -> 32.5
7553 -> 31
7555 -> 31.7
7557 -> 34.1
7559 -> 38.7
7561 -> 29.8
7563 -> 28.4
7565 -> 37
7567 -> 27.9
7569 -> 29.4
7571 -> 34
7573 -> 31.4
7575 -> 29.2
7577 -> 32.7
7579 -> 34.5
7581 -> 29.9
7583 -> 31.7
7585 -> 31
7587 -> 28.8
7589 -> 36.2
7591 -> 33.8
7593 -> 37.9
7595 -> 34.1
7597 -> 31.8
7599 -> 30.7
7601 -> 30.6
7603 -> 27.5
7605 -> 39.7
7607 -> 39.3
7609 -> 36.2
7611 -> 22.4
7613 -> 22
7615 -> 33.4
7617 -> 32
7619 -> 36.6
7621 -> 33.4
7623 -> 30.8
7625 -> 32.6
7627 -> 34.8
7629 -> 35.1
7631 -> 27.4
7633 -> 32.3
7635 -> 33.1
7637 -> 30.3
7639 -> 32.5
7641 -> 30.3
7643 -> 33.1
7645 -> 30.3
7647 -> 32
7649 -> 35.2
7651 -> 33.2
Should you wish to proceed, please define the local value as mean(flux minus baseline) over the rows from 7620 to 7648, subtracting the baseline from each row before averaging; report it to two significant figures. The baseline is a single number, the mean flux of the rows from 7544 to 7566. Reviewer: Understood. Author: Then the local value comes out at -0.65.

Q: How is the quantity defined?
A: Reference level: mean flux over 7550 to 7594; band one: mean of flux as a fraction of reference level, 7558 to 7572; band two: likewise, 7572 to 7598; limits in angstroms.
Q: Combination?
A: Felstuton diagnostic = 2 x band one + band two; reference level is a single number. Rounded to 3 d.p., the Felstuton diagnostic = 2.995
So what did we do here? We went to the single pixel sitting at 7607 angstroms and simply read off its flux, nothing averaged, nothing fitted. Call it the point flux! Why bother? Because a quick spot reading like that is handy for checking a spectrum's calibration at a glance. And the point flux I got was 39.3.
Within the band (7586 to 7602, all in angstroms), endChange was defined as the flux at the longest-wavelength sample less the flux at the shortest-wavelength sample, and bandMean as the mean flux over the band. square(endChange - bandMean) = 973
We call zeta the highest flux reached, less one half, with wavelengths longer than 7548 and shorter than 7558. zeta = 34.9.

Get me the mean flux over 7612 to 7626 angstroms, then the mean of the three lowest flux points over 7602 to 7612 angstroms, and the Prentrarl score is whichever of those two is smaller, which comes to 28.7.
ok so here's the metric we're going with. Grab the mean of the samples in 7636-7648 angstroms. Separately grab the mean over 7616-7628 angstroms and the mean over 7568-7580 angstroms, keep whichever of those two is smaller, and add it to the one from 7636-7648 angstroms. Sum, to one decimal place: 63.3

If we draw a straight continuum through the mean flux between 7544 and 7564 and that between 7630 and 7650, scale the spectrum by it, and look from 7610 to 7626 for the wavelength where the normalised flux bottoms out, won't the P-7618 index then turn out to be 7613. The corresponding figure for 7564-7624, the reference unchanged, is 7613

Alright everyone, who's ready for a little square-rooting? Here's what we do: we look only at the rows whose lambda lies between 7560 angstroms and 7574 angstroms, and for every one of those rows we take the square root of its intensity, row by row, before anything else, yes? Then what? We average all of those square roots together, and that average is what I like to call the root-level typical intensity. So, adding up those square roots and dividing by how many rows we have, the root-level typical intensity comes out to 5.573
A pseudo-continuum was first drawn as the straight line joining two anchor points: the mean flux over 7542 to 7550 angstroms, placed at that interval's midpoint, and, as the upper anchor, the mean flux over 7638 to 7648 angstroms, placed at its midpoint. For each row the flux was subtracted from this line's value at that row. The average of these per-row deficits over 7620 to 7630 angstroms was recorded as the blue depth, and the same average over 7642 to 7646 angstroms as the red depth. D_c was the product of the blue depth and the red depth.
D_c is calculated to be 0.1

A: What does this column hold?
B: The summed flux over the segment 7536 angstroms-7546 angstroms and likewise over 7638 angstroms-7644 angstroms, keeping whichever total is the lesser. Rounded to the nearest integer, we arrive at 96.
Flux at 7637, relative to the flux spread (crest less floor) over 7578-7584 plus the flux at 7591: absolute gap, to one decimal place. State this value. 8.1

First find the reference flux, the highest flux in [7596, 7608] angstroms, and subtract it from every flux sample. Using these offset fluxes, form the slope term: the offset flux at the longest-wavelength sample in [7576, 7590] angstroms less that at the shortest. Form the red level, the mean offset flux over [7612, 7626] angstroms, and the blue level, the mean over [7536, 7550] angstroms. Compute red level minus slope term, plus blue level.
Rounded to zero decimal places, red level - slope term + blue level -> -19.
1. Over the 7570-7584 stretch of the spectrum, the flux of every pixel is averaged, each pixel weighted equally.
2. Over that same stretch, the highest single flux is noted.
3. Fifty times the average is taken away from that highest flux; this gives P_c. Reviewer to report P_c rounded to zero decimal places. -1561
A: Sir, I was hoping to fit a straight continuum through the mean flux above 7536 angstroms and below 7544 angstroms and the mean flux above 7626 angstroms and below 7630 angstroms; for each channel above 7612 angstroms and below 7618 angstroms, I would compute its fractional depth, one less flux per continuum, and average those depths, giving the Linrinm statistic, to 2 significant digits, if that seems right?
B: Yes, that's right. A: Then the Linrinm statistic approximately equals 0.16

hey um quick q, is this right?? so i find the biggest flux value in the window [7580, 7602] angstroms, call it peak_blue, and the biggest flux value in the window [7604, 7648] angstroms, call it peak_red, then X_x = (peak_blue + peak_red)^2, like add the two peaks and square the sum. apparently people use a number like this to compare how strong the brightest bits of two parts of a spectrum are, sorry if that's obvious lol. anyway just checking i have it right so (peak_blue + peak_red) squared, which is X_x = 6022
